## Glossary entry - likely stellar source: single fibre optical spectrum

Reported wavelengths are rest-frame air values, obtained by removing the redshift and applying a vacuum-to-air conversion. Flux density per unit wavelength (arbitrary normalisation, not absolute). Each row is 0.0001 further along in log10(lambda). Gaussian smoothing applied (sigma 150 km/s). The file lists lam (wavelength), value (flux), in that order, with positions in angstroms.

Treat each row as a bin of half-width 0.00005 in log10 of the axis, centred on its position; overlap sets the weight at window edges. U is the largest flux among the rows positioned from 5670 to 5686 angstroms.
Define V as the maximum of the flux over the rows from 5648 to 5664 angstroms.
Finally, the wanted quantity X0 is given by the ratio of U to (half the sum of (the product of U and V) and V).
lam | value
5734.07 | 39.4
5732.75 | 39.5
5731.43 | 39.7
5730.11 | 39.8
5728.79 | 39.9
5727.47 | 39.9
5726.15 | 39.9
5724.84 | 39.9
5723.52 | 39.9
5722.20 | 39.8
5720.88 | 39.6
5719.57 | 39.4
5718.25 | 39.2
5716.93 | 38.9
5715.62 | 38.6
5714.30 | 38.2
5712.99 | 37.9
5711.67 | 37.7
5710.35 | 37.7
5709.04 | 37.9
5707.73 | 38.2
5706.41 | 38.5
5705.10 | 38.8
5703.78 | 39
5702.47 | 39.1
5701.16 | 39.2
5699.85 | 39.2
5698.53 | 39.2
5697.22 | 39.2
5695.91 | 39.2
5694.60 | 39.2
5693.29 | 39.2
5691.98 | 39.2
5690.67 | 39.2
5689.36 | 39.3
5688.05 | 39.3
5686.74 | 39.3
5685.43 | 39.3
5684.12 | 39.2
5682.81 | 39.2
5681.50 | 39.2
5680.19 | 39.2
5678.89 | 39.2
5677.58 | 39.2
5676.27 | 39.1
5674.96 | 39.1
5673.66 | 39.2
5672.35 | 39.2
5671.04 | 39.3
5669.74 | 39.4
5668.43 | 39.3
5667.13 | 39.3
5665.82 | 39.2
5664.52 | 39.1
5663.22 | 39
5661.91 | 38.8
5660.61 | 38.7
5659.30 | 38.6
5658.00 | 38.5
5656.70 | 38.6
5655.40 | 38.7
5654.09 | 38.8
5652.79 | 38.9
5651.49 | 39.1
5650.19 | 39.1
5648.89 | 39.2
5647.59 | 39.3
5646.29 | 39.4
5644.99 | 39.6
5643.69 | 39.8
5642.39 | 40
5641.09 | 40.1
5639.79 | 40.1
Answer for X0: 0.0498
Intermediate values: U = 39.3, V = 39.2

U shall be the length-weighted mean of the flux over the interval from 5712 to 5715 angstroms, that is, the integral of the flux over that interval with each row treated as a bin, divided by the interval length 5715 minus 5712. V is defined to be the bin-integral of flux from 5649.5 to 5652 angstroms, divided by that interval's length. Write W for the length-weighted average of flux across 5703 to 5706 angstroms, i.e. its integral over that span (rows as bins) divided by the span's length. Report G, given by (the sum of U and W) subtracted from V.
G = -37.7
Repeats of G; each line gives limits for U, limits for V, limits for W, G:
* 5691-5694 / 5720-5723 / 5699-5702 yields -38.7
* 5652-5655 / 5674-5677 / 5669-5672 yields -39.0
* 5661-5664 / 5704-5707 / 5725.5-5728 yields -40.1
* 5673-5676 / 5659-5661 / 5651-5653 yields -39.7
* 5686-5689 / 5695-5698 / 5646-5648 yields -39.4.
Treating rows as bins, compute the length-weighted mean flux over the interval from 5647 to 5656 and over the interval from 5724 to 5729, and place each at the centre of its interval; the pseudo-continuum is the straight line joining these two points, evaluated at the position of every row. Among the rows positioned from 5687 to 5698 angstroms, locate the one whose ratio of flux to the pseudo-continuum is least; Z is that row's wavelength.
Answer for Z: 5697.22 angstroms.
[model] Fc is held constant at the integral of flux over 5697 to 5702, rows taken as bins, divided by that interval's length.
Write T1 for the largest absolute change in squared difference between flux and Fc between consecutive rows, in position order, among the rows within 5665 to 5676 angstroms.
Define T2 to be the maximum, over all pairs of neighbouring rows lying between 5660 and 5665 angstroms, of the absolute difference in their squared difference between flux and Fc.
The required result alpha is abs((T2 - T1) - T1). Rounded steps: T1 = 0.03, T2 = 0.12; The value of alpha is 0.06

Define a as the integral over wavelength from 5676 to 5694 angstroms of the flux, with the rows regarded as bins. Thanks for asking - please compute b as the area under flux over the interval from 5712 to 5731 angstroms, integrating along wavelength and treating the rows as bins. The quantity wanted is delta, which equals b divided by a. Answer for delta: 1.06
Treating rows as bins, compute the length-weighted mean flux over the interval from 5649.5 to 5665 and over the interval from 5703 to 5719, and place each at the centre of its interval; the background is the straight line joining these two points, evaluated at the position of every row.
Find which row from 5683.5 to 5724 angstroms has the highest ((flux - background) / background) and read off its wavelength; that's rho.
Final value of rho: 5723.52 angstroms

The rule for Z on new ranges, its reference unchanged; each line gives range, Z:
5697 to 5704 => 5703.78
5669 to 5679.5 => 5676.27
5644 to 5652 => 5651.49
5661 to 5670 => 5661.91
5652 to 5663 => 5658.00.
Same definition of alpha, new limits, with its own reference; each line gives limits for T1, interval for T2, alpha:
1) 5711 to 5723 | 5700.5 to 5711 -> 0.69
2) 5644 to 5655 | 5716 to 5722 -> 0.12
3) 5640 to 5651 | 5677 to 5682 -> 0.56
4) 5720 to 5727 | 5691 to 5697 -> 0.40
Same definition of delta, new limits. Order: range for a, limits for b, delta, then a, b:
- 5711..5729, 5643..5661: 1.00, 705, 702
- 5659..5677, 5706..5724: 0.99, 704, 696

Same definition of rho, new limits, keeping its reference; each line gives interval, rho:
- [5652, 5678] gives 5669.74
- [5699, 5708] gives 5701.16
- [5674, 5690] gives 5689.36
